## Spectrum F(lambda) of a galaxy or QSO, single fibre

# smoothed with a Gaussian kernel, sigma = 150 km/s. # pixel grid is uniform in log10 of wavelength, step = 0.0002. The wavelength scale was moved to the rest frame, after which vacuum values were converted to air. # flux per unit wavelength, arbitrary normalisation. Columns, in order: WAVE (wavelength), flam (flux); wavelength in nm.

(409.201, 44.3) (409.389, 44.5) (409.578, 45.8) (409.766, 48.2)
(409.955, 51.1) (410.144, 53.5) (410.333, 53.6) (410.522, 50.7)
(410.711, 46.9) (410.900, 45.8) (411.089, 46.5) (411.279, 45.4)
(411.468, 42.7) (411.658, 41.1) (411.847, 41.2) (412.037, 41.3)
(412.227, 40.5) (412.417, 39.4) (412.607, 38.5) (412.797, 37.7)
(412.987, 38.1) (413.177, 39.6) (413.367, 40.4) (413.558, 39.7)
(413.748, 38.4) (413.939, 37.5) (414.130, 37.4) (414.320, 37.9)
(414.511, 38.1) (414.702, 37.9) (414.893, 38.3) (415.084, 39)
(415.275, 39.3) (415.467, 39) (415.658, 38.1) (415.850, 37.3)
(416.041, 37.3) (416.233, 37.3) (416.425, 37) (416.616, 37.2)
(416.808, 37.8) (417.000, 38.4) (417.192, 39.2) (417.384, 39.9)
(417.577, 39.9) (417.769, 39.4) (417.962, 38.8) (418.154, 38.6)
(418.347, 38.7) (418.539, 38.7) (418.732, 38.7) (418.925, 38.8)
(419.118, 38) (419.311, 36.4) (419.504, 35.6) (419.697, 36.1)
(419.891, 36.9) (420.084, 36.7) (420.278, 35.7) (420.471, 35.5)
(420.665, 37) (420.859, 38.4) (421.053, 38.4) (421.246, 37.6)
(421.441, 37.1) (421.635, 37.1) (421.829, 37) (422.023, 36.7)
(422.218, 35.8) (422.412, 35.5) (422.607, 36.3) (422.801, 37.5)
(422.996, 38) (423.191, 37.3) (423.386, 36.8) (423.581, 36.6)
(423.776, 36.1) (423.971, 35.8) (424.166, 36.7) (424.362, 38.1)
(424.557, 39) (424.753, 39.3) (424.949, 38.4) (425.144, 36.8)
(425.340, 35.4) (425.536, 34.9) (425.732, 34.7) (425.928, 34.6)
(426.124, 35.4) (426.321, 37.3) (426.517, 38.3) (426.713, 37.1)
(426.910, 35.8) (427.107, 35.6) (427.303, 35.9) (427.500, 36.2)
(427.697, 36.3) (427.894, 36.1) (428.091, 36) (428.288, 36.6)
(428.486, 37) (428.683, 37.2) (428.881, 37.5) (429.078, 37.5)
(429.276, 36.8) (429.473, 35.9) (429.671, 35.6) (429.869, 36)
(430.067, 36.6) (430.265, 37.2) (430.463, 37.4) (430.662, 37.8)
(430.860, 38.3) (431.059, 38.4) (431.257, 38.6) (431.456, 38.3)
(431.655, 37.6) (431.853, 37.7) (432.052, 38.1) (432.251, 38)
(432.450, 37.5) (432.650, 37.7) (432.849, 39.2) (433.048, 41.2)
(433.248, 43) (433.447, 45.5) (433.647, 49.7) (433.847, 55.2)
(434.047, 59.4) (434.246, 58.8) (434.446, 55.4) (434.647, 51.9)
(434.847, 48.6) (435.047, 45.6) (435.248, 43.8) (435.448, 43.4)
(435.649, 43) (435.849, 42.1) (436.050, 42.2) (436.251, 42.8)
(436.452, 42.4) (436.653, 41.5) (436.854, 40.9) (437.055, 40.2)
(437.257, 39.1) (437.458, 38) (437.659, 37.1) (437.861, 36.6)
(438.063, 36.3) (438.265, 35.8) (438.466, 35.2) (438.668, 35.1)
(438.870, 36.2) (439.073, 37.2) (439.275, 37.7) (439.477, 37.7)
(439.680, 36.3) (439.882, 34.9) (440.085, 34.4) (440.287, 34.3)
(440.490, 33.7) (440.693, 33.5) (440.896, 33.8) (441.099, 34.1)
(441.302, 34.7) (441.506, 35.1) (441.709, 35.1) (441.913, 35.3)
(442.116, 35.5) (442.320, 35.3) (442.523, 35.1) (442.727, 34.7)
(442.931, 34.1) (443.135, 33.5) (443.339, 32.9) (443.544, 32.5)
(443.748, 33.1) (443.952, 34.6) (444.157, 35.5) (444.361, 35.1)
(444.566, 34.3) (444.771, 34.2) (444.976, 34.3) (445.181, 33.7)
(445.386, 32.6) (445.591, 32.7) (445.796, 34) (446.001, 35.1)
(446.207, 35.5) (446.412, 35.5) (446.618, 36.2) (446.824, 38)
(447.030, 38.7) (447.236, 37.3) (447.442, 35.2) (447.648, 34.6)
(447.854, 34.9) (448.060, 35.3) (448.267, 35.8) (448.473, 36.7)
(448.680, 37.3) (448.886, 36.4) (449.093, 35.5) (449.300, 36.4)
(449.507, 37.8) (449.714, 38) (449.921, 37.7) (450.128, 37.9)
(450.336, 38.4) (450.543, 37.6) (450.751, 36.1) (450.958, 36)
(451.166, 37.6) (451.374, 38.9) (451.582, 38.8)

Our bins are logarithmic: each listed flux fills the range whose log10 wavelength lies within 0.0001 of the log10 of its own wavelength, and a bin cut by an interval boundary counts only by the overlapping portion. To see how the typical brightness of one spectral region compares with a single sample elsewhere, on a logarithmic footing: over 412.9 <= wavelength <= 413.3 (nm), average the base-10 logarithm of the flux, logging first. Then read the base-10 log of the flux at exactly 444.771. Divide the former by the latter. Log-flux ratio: 1.04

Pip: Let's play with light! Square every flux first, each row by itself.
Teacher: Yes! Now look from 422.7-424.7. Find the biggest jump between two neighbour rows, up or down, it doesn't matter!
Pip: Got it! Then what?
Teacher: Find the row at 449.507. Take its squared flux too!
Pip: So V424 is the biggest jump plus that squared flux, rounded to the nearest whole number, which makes 1534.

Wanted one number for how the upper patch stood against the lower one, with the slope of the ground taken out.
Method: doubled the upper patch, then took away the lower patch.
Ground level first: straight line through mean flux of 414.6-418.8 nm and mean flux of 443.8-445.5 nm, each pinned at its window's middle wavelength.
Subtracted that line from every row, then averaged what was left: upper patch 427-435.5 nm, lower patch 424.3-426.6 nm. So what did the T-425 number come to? 9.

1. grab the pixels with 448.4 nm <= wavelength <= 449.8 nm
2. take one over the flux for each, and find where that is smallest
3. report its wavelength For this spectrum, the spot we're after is 449.714 nm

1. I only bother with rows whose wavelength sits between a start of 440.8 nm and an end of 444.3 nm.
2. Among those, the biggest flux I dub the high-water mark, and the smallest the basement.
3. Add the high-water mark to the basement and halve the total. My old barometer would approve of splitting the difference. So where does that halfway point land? 34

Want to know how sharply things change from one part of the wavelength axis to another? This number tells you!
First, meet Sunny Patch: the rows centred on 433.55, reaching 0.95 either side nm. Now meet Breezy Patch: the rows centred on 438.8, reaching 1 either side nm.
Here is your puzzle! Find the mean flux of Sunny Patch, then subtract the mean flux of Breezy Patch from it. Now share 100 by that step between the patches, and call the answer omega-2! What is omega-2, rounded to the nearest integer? 8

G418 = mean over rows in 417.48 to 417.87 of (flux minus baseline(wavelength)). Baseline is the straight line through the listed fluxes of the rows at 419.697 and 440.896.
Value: 3.3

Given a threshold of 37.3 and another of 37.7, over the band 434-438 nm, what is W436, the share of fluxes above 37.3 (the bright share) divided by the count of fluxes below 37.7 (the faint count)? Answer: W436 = 0.45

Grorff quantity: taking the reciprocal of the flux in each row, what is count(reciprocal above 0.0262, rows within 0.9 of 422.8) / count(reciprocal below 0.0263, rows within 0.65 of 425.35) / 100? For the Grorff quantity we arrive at 0.045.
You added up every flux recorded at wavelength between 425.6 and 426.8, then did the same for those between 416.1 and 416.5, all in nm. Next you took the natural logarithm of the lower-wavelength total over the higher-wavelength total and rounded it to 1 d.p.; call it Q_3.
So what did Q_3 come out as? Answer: -1.1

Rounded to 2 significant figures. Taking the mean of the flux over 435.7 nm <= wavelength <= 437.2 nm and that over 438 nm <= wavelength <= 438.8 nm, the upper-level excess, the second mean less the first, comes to -6.1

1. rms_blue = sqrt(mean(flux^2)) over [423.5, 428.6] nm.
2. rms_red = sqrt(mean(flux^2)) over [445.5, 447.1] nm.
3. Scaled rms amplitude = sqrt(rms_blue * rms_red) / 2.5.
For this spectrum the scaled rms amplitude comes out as 14.5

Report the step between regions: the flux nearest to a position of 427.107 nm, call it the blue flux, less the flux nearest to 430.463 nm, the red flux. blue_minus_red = -2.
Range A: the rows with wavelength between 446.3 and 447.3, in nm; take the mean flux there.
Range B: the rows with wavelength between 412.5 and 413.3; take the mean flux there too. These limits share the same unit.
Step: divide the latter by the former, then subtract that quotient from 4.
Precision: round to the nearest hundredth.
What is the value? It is 2.96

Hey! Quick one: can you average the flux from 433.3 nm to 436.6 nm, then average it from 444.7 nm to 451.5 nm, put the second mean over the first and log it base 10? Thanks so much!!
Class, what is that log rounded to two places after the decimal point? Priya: -0.12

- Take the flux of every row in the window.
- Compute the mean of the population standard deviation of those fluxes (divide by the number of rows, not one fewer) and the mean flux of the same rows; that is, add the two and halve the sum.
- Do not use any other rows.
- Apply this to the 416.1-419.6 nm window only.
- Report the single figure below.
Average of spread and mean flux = 19.7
